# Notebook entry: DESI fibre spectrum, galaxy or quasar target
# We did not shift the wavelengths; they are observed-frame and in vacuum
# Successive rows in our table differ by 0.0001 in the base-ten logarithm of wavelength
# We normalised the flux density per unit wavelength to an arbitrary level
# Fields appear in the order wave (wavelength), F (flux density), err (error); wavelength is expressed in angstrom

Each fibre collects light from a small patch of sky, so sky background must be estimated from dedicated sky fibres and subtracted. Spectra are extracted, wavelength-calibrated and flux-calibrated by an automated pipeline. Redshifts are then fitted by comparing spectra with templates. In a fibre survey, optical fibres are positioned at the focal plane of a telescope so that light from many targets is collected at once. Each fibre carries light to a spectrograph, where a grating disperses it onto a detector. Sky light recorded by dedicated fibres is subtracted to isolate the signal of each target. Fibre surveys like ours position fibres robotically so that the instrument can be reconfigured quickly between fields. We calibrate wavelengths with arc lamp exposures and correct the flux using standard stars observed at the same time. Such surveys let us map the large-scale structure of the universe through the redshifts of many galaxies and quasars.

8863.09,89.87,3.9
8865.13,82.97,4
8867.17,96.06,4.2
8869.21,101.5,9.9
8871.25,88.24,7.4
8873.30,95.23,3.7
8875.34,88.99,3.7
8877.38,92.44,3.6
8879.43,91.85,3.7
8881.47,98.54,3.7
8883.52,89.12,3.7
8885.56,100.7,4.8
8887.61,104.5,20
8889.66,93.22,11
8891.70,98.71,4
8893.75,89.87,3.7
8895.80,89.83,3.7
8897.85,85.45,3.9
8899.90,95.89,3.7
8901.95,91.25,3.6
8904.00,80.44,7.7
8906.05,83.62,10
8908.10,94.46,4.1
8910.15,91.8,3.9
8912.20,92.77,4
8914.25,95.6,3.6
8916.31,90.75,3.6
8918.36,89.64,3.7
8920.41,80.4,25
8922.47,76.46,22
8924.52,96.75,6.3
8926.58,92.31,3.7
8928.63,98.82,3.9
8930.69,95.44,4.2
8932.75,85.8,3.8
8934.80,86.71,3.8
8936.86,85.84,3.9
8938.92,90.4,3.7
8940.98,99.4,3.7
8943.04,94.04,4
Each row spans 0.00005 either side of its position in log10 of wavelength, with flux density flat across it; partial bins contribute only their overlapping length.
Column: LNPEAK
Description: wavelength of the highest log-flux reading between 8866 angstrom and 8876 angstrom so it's 8869.21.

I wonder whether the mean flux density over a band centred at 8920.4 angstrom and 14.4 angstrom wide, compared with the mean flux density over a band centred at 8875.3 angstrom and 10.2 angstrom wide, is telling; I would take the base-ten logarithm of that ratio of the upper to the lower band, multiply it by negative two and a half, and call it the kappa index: 0.030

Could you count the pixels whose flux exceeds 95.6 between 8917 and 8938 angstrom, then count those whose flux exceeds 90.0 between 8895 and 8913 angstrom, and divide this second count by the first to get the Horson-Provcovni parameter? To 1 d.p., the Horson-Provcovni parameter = 2.5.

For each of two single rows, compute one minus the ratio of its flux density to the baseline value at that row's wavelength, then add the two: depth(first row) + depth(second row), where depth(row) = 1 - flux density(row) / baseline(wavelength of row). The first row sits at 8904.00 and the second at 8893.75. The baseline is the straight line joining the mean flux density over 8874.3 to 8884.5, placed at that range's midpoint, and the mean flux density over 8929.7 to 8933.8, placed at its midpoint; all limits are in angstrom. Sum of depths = 0.14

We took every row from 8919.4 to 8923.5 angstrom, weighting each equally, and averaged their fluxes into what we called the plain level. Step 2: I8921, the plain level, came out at 78.4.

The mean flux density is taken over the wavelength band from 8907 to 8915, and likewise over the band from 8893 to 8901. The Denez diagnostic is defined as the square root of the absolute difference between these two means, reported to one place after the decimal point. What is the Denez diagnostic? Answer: 1.8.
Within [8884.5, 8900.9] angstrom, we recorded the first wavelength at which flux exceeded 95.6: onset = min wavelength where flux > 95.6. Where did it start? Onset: 8885.56 angstrom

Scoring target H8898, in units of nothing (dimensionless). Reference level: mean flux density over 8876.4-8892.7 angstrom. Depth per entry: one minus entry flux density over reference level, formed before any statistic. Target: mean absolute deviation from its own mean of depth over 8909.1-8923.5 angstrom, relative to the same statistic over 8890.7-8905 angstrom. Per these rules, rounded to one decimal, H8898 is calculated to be 1.3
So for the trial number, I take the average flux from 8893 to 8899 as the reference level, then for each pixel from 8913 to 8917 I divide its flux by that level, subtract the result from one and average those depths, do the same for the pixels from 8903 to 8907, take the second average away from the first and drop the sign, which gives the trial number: 0.13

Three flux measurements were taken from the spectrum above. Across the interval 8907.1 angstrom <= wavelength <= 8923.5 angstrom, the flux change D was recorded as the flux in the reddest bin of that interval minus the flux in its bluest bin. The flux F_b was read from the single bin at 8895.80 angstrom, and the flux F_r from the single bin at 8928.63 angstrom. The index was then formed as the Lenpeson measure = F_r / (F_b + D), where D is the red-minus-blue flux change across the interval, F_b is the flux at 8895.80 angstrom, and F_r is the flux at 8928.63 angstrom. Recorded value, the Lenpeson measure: 1.38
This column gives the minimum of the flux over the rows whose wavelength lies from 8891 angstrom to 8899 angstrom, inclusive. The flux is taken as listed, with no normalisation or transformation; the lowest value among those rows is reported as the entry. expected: 85.45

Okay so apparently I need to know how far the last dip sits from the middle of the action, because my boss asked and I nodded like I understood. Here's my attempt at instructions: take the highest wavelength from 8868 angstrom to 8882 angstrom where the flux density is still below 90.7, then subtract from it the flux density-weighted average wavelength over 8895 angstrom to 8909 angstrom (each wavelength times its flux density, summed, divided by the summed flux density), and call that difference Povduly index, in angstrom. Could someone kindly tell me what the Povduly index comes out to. -26.6 angstrom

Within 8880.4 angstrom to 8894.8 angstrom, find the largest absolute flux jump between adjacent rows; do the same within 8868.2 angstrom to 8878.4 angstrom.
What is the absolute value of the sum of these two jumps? 25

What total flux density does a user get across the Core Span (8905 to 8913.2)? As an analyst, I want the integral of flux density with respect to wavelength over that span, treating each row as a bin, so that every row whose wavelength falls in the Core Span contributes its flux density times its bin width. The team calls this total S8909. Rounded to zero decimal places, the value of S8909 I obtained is 744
